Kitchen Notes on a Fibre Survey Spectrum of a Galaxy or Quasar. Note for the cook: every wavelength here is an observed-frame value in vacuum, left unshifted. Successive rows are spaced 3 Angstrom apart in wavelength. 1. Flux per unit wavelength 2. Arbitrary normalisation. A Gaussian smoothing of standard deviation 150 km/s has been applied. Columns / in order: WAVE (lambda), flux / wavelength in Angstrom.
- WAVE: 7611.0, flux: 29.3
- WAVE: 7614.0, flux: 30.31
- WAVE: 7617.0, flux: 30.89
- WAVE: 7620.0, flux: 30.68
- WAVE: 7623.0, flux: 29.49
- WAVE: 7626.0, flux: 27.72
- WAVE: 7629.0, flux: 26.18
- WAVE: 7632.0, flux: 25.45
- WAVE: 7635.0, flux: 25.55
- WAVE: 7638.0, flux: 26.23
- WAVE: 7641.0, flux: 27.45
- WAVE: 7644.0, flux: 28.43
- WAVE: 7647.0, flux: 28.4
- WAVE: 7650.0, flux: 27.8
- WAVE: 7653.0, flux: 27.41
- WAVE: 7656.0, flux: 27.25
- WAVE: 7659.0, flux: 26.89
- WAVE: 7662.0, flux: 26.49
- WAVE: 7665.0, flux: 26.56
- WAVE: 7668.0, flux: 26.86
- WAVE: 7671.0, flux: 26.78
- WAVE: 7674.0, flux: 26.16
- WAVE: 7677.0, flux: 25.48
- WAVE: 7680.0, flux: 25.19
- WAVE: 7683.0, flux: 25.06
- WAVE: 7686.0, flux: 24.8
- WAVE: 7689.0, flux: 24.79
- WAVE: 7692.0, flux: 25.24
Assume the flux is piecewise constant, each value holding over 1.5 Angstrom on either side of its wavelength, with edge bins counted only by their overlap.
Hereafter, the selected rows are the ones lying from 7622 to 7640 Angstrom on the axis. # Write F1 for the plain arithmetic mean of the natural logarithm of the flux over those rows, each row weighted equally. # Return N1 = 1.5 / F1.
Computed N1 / 0.456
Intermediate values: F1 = 3.29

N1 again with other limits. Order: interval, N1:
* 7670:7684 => 0.462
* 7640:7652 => 0.450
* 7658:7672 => 0.457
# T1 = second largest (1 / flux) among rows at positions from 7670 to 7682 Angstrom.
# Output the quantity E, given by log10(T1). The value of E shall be -1.41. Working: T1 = 0.0392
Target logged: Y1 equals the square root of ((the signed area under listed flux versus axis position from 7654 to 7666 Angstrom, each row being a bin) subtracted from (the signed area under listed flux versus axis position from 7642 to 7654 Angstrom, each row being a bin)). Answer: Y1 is 3.8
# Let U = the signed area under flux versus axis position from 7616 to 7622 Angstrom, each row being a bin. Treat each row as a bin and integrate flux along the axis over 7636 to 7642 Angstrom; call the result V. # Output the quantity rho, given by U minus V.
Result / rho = 24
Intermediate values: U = 184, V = 160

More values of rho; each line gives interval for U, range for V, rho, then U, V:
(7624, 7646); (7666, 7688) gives 23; 590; 567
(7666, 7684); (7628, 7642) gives 102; 467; 366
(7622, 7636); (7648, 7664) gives -59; 376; 435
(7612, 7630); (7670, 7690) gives 18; 527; 509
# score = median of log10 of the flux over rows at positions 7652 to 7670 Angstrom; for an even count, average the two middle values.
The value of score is 1.43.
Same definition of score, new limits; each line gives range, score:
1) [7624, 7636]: 1.41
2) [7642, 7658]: 1.44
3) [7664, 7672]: 1.43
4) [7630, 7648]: 1.43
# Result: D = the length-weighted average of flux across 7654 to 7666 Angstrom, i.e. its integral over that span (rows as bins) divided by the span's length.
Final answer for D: 26.8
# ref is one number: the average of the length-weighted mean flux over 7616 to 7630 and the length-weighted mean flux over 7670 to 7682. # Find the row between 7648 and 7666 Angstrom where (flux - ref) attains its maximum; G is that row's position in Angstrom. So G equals 7650.0 Angstrom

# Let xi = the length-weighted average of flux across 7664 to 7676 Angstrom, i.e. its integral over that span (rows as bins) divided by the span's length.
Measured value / 26.5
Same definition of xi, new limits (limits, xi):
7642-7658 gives 27.8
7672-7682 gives 25.6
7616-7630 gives 29.0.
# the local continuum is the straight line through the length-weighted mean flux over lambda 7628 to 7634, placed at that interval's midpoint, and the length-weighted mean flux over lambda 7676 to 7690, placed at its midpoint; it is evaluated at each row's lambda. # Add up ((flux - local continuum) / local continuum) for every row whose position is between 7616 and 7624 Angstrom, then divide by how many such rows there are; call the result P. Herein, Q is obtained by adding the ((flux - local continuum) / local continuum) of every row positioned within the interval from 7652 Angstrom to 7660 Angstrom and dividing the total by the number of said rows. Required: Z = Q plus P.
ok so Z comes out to 0.241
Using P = 0.171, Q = 0.069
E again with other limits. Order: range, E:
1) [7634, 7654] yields -1.42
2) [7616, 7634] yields -1.42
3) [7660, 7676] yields -1.42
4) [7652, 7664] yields -1.43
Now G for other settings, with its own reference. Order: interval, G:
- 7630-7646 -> 7644.0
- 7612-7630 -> 7617.0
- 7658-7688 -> 7659.0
